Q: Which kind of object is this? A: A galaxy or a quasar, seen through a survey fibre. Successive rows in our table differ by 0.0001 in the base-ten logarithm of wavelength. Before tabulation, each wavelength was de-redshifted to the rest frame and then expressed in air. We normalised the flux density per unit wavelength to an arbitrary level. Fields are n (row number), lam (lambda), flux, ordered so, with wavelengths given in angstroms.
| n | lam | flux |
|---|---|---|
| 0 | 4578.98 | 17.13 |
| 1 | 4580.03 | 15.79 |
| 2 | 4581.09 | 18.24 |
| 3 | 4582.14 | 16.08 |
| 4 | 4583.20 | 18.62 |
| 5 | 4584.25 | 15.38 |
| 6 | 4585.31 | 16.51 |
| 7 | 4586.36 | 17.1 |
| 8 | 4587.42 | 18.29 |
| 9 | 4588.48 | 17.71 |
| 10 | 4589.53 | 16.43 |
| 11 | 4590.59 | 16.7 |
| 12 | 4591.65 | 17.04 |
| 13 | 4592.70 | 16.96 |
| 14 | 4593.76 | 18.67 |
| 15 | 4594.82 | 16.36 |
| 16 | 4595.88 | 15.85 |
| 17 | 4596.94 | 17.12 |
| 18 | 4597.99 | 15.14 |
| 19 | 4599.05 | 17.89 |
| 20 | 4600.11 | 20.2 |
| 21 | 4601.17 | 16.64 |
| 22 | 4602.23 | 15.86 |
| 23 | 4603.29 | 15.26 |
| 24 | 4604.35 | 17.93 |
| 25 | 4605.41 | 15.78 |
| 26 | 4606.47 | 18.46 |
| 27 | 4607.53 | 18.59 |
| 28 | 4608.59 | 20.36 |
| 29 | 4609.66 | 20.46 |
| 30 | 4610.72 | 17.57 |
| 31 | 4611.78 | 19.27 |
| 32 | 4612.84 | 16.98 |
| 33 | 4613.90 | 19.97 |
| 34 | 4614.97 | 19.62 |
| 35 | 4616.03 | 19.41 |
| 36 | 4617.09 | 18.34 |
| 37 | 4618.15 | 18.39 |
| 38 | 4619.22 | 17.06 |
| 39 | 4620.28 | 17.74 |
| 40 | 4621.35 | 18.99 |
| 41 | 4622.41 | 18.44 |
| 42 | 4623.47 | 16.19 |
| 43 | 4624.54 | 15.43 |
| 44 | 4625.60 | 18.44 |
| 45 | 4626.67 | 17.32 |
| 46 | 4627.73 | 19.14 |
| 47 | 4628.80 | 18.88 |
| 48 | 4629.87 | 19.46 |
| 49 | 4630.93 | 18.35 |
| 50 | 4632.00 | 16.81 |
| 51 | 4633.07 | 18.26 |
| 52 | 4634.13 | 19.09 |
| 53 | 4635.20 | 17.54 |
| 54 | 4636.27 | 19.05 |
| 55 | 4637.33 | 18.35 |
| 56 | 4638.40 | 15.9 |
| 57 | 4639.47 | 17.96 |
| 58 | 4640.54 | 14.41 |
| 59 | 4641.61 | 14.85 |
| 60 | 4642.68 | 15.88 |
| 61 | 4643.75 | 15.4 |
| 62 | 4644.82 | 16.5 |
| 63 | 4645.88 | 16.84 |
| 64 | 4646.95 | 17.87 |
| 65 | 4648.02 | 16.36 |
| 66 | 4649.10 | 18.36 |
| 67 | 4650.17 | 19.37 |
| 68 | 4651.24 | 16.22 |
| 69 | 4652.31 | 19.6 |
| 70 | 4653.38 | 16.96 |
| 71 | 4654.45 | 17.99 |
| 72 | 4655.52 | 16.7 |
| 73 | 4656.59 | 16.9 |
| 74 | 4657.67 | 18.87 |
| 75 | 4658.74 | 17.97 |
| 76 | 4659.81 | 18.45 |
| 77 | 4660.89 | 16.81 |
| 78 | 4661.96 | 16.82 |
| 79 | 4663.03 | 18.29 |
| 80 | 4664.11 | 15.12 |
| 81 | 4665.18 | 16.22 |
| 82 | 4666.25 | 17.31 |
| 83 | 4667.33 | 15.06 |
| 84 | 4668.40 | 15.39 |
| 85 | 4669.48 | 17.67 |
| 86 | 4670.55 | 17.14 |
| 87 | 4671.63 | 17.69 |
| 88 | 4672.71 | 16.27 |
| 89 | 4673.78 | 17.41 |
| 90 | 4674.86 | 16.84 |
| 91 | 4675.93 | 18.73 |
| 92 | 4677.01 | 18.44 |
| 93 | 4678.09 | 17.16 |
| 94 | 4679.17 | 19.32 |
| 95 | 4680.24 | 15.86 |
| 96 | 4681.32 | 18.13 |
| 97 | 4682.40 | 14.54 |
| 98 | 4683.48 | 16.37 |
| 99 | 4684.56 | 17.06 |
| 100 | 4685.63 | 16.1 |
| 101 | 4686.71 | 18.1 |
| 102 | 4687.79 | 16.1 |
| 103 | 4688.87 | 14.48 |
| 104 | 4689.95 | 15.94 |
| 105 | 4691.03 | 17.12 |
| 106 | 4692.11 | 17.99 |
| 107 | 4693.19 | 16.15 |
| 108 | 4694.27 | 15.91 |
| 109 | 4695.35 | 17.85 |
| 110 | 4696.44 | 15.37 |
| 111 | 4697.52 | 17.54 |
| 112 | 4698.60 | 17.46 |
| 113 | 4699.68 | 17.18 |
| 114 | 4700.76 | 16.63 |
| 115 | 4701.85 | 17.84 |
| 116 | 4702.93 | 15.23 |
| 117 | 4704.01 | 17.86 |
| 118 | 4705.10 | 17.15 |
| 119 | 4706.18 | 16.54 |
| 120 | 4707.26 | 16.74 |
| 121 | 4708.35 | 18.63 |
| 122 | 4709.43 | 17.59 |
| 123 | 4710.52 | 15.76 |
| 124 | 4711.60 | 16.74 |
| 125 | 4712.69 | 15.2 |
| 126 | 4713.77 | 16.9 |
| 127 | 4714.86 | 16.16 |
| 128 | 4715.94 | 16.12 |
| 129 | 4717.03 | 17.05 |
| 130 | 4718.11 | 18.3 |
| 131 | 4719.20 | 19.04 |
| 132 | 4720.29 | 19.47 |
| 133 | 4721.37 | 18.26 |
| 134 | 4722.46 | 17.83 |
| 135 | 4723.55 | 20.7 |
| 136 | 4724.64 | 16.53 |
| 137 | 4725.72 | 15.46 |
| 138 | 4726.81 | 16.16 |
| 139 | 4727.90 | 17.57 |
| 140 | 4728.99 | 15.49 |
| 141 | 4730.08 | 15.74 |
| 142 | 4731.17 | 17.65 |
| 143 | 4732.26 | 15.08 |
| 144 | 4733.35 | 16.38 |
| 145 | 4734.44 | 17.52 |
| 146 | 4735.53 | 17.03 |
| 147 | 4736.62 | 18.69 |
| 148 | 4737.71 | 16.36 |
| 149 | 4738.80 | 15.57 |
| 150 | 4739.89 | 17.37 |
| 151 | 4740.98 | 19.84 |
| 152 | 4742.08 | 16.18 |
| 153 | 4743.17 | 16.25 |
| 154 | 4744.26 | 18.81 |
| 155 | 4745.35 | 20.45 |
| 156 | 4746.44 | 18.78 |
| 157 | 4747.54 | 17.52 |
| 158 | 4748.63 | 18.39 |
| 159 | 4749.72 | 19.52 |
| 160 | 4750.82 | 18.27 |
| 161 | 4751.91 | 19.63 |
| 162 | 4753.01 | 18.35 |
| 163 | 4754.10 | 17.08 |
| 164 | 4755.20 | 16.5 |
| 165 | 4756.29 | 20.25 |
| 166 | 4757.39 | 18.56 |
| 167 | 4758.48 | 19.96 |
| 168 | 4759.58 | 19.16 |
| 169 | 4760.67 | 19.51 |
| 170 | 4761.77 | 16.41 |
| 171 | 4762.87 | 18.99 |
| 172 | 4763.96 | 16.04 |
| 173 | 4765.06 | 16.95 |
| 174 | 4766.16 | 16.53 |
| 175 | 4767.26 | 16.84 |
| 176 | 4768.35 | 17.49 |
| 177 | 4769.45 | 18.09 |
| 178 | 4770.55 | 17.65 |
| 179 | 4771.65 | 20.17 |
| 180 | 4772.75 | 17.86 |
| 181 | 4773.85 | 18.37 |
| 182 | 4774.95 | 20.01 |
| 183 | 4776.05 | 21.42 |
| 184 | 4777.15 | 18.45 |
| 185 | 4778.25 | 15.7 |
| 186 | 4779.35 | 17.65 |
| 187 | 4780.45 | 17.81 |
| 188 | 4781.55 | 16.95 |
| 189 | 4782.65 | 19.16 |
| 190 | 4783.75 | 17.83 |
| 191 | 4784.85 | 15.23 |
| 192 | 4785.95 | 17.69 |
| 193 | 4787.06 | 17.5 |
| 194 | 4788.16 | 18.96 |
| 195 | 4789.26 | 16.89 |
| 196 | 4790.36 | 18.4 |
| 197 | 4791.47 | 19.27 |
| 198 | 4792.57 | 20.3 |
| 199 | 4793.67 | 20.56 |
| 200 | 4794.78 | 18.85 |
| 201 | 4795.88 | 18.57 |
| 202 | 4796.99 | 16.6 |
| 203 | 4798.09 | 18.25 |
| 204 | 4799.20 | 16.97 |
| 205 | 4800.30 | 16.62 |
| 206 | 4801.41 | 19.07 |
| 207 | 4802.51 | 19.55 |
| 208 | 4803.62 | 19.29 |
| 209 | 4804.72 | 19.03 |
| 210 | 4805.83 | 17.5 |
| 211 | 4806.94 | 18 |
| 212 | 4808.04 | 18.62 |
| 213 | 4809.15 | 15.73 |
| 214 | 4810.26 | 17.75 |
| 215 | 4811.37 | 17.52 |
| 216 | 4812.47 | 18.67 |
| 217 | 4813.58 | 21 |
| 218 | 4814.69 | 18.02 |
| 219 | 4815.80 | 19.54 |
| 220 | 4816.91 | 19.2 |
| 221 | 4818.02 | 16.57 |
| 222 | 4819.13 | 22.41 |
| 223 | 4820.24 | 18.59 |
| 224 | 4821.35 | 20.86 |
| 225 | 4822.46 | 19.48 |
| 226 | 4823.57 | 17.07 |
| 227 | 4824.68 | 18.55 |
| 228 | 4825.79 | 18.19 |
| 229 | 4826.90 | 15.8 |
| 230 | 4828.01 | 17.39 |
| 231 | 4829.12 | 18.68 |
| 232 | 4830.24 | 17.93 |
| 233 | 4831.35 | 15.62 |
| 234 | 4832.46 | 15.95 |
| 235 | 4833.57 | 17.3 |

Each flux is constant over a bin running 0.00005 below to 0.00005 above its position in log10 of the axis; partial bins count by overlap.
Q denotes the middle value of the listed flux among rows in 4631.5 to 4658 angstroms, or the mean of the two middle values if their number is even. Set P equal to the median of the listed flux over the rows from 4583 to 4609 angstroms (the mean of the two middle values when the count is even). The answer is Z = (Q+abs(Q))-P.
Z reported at 16.9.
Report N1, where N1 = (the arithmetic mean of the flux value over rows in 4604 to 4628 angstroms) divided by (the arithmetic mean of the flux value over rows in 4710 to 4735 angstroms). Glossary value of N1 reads 1.07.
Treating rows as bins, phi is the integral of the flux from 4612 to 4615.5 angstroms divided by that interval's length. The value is 18.9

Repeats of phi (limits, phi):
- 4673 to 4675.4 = 17.1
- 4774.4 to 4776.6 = 20.7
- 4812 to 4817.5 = 19.3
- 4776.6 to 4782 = 17.3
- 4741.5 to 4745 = 17.3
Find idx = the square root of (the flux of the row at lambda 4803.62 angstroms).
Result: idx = 4.39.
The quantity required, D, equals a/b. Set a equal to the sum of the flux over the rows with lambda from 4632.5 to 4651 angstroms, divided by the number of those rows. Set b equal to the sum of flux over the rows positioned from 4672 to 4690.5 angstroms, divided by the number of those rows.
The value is 1.018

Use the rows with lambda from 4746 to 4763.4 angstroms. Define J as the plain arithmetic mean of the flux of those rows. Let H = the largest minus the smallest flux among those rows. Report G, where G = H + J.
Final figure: 22.4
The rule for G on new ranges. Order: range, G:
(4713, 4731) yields 22.5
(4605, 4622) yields 23.2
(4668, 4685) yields 21.9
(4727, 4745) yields 21.7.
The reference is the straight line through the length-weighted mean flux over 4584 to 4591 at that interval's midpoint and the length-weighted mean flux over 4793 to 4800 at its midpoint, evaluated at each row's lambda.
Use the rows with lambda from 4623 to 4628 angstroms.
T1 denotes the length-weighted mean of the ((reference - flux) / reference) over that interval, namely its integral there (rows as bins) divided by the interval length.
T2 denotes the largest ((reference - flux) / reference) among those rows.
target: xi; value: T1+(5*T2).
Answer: 0.50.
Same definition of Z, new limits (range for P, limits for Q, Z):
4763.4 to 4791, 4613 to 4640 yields 19.0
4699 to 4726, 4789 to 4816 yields 20.1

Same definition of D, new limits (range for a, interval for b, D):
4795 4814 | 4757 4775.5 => 1.000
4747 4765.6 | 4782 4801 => 1.011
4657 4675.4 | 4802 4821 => 0.913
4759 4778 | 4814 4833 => 1.000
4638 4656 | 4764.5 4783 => 0.935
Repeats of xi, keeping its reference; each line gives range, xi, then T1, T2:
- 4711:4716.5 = 0.80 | 0.09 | 0.14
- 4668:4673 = 0.62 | 0.03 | 0.12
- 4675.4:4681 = 0.45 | -0.02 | 0.10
